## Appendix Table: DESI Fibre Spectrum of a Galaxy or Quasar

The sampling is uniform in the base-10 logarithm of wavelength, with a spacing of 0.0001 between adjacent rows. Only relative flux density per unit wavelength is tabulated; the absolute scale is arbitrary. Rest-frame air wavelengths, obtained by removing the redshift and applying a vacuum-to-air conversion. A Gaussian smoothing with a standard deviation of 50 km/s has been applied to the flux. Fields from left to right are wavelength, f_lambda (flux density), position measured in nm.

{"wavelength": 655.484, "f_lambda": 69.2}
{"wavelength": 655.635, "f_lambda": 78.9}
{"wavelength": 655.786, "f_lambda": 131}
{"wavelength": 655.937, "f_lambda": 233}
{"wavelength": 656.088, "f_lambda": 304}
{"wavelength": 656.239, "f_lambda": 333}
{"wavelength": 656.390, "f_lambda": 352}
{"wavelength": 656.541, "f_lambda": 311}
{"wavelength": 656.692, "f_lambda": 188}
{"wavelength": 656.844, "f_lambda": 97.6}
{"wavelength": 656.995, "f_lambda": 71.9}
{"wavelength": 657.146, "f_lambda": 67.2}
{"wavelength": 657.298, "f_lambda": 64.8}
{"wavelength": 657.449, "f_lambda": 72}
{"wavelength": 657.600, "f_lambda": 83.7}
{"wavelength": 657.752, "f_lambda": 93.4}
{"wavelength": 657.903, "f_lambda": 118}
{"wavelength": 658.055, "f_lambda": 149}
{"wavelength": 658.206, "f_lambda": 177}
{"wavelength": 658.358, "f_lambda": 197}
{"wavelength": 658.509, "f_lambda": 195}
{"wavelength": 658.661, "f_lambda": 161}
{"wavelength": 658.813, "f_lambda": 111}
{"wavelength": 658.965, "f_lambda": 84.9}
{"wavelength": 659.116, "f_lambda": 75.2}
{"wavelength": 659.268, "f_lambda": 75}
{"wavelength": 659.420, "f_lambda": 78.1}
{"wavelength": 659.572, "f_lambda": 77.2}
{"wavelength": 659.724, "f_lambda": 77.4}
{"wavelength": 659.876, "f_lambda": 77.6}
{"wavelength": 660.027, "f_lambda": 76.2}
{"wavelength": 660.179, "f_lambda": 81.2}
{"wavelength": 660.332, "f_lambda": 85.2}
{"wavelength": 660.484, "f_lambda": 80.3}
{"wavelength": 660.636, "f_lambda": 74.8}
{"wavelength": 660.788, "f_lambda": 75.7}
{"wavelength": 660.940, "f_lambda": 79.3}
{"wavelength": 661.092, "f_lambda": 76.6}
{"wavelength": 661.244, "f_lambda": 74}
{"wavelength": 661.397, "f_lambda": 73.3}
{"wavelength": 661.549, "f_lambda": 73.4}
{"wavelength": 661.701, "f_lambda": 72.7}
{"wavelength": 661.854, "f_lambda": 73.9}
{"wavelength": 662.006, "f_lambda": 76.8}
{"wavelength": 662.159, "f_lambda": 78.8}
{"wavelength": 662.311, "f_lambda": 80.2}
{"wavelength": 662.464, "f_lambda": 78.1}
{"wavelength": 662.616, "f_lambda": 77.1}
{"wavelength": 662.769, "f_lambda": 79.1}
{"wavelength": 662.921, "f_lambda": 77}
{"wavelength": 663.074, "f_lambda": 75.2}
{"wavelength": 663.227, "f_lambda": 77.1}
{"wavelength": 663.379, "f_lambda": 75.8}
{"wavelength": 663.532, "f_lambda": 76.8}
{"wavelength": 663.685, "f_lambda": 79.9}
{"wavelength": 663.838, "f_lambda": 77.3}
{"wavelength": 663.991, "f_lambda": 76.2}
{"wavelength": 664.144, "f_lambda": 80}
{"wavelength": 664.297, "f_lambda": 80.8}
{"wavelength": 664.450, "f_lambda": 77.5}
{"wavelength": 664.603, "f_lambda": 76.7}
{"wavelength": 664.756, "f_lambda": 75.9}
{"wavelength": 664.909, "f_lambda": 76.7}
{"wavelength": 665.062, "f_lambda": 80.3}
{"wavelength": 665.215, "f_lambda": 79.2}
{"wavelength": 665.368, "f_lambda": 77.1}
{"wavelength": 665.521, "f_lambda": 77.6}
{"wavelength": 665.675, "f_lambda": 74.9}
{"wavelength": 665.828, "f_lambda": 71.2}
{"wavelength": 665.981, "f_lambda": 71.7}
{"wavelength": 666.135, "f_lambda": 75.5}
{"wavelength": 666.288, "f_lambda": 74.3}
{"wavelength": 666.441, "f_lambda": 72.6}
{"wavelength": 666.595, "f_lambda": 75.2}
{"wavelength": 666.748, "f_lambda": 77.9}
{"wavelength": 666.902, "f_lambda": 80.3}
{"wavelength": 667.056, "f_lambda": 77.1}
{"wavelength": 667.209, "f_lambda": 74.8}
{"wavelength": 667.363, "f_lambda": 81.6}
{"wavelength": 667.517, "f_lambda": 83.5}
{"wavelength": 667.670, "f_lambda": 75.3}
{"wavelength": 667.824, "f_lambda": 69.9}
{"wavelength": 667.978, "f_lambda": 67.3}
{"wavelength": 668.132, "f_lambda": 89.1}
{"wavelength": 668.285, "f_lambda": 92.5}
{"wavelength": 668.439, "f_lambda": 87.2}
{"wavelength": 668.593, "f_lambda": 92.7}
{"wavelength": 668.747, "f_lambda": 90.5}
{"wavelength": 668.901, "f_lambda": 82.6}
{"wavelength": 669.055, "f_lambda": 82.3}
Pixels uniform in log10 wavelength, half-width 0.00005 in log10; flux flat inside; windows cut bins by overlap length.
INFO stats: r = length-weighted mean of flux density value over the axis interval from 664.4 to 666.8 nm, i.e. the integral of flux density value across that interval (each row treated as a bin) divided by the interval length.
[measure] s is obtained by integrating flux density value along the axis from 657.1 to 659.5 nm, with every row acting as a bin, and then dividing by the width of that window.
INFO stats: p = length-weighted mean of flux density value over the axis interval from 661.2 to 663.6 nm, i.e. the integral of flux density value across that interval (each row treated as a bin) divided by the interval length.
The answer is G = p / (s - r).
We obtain 2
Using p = 76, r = 75.9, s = 113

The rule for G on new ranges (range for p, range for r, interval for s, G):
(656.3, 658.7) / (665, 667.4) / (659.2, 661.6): 146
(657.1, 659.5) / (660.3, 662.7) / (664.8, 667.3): -164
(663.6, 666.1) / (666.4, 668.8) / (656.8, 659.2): 2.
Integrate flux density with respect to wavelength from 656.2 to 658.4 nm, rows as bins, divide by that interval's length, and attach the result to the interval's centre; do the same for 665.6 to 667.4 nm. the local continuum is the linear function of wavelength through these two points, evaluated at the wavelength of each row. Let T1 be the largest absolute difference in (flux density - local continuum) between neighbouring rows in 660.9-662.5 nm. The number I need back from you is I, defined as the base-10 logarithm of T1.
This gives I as 0.6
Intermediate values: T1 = 4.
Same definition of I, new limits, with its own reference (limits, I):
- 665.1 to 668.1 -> 0.9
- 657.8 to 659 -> 1.7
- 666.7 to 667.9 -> 0.9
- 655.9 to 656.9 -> 2.1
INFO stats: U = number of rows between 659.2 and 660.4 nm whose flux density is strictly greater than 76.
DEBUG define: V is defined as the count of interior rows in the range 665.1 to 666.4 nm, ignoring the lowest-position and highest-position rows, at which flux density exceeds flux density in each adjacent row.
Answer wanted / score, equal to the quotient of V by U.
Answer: 0.29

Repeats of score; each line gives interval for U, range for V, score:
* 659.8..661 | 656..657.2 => 0.17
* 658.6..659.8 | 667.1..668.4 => 0.17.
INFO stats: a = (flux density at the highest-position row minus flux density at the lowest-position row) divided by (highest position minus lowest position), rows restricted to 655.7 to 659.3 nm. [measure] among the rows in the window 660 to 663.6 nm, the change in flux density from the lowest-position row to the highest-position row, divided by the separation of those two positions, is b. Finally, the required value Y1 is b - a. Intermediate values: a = -16.1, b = 0.2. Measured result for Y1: 16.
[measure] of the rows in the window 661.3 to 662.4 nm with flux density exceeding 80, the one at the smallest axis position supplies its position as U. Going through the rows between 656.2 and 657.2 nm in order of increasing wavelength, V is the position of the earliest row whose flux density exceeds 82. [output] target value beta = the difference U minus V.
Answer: 6.07 nm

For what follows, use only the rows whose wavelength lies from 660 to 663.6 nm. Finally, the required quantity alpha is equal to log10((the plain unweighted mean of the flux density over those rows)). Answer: 1.89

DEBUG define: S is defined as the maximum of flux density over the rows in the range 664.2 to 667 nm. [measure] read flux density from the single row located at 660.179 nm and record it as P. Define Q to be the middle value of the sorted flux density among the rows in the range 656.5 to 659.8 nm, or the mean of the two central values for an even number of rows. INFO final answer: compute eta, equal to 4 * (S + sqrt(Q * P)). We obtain 664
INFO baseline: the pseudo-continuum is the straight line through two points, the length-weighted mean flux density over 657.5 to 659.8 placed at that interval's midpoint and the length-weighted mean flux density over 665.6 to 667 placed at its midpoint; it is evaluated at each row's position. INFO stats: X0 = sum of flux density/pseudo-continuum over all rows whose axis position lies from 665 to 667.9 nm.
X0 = 20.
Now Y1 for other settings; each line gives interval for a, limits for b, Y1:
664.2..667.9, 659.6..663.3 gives 3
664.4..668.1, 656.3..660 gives -76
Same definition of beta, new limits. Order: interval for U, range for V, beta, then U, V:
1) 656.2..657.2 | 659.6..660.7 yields -4.09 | 656.239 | 660.332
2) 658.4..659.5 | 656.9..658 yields 0.91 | 658.509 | 657.600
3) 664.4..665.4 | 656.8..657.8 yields 8.22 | 665.062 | 656.844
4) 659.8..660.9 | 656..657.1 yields 4.09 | 660.179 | 656.088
